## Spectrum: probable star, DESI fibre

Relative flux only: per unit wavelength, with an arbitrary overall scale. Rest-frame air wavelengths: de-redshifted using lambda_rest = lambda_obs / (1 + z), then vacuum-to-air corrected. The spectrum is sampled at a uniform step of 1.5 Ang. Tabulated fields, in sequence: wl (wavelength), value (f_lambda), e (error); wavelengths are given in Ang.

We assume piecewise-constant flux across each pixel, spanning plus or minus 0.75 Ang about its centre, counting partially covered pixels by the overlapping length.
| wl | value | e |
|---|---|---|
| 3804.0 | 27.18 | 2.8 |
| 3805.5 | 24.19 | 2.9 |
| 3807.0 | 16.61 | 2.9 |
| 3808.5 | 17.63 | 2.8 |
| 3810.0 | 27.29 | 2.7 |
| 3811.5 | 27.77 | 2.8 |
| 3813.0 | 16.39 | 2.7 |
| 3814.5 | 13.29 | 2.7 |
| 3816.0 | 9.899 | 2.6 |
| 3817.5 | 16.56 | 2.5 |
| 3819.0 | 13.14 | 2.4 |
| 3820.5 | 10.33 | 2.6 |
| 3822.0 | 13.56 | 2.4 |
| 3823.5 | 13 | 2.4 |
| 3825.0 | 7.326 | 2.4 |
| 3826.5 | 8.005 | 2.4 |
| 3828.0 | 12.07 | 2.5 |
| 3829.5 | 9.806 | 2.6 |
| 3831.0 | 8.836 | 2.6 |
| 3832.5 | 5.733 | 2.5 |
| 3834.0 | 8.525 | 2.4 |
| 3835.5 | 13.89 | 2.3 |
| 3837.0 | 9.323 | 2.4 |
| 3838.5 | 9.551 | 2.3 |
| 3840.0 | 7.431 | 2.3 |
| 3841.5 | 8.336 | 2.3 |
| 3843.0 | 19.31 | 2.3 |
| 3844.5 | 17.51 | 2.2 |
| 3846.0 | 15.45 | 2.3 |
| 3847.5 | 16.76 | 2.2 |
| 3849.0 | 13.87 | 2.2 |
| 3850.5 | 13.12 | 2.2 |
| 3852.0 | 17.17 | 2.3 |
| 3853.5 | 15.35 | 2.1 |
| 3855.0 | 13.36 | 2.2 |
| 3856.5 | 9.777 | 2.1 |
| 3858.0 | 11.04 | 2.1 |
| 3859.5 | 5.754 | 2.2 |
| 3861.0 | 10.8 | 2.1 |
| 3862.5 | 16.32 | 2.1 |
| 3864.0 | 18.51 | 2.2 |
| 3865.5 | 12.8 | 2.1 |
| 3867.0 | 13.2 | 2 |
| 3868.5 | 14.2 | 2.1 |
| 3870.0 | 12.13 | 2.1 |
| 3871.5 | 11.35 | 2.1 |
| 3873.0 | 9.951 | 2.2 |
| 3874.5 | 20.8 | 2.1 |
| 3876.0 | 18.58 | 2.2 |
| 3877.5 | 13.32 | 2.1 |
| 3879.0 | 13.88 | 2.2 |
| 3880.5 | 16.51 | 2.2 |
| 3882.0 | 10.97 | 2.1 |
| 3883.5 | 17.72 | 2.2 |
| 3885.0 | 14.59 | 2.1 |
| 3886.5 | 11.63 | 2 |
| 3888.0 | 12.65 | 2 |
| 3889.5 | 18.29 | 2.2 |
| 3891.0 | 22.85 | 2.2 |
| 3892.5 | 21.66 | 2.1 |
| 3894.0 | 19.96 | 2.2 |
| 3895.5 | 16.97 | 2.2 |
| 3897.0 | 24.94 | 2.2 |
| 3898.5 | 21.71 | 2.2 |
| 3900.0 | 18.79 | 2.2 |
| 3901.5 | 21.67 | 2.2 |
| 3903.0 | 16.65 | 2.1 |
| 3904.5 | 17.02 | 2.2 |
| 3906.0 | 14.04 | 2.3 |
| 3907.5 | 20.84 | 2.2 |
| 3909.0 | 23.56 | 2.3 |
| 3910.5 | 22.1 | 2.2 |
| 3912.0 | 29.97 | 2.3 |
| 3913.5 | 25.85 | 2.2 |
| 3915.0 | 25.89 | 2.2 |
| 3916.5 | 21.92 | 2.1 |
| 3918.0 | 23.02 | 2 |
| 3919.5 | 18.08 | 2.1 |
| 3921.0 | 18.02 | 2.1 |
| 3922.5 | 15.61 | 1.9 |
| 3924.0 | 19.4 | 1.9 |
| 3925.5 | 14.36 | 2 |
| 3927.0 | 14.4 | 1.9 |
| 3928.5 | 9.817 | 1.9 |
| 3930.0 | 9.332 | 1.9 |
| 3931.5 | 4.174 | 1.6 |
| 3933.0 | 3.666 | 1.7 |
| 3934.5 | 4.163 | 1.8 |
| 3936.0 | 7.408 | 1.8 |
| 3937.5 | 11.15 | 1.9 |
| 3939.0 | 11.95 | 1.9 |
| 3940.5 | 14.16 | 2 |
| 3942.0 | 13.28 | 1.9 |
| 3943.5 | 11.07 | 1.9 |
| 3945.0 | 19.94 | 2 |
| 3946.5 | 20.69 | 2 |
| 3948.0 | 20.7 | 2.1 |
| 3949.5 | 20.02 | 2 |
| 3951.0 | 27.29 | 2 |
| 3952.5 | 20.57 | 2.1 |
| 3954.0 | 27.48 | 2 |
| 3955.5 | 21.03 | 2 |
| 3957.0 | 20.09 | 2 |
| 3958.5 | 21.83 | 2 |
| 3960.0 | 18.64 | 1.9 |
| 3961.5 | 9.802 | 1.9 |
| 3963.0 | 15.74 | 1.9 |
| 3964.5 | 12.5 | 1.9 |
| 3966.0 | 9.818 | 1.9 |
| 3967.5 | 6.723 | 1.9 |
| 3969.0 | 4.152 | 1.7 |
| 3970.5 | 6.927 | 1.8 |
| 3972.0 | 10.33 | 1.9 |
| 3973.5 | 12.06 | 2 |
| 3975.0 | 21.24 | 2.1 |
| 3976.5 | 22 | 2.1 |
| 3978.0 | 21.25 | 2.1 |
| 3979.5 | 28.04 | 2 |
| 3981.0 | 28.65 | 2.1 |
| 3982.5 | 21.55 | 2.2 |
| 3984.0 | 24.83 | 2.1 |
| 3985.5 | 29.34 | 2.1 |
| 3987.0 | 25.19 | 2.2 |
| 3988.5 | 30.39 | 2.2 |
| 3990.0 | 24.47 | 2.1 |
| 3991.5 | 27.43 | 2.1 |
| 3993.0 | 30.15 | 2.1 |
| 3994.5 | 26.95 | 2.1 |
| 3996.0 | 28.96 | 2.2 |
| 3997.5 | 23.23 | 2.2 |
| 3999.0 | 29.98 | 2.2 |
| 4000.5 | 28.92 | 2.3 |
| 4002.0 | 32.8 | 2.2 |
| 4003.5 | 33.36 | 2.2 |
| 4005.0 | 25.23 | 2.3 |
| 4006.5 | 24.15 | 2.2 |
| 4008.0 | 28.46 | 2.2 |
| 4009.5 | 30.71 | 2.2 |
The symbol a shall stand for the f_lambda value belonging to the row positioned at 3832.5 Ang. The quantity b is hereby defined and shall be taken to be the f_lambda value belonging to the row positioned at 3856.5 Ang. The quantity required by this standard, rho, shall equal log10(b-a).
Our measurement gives 0.6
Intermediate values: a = 5.733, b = 9.777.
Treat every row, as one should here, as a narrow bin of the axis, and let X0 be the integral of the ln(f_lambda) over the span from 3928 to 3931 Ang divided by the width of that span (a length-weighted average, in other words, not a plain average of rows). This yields 2.2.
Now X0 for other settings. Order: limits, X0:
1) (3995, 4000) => 3.3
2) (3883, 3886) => 2.7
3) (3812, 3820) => 2.6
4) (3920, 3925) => 2.9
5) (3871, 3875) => 2.6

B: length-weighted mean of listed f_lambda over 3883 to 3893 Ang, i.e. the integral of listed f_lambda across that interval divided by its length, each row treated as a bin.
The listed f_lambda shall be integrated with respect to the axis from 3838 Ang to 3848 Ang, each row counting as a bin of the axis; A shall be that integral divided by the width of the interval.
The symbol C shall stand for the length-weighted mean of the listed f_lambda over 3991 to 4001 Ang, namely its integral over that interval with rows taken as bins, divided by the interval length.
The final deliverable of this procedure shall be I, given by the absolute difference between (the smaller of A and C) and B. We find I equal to 3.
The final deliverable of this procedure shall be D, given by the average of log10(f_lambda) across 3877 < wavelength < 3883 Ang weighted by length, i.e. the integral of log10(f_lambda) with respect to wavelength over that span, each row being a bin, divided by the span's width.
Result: 1.14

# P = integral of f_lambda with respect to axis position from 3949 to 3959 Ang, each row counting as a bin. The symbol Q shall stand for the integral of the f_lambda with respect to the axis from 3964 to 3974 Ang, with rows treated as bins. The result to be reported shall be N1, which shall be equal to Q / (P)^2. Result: 0.0017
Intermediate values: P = 227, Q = 88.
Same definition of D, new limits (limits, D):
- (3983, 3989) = 1.43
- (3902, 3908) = 1.23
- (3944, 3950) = 1.30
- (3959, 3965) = 1.15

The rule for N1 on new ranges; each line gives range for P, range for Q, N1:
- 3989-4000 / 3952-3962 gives 0.0022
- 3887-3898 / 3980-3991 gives 0.0063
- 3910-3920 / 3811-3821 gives 0.0026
